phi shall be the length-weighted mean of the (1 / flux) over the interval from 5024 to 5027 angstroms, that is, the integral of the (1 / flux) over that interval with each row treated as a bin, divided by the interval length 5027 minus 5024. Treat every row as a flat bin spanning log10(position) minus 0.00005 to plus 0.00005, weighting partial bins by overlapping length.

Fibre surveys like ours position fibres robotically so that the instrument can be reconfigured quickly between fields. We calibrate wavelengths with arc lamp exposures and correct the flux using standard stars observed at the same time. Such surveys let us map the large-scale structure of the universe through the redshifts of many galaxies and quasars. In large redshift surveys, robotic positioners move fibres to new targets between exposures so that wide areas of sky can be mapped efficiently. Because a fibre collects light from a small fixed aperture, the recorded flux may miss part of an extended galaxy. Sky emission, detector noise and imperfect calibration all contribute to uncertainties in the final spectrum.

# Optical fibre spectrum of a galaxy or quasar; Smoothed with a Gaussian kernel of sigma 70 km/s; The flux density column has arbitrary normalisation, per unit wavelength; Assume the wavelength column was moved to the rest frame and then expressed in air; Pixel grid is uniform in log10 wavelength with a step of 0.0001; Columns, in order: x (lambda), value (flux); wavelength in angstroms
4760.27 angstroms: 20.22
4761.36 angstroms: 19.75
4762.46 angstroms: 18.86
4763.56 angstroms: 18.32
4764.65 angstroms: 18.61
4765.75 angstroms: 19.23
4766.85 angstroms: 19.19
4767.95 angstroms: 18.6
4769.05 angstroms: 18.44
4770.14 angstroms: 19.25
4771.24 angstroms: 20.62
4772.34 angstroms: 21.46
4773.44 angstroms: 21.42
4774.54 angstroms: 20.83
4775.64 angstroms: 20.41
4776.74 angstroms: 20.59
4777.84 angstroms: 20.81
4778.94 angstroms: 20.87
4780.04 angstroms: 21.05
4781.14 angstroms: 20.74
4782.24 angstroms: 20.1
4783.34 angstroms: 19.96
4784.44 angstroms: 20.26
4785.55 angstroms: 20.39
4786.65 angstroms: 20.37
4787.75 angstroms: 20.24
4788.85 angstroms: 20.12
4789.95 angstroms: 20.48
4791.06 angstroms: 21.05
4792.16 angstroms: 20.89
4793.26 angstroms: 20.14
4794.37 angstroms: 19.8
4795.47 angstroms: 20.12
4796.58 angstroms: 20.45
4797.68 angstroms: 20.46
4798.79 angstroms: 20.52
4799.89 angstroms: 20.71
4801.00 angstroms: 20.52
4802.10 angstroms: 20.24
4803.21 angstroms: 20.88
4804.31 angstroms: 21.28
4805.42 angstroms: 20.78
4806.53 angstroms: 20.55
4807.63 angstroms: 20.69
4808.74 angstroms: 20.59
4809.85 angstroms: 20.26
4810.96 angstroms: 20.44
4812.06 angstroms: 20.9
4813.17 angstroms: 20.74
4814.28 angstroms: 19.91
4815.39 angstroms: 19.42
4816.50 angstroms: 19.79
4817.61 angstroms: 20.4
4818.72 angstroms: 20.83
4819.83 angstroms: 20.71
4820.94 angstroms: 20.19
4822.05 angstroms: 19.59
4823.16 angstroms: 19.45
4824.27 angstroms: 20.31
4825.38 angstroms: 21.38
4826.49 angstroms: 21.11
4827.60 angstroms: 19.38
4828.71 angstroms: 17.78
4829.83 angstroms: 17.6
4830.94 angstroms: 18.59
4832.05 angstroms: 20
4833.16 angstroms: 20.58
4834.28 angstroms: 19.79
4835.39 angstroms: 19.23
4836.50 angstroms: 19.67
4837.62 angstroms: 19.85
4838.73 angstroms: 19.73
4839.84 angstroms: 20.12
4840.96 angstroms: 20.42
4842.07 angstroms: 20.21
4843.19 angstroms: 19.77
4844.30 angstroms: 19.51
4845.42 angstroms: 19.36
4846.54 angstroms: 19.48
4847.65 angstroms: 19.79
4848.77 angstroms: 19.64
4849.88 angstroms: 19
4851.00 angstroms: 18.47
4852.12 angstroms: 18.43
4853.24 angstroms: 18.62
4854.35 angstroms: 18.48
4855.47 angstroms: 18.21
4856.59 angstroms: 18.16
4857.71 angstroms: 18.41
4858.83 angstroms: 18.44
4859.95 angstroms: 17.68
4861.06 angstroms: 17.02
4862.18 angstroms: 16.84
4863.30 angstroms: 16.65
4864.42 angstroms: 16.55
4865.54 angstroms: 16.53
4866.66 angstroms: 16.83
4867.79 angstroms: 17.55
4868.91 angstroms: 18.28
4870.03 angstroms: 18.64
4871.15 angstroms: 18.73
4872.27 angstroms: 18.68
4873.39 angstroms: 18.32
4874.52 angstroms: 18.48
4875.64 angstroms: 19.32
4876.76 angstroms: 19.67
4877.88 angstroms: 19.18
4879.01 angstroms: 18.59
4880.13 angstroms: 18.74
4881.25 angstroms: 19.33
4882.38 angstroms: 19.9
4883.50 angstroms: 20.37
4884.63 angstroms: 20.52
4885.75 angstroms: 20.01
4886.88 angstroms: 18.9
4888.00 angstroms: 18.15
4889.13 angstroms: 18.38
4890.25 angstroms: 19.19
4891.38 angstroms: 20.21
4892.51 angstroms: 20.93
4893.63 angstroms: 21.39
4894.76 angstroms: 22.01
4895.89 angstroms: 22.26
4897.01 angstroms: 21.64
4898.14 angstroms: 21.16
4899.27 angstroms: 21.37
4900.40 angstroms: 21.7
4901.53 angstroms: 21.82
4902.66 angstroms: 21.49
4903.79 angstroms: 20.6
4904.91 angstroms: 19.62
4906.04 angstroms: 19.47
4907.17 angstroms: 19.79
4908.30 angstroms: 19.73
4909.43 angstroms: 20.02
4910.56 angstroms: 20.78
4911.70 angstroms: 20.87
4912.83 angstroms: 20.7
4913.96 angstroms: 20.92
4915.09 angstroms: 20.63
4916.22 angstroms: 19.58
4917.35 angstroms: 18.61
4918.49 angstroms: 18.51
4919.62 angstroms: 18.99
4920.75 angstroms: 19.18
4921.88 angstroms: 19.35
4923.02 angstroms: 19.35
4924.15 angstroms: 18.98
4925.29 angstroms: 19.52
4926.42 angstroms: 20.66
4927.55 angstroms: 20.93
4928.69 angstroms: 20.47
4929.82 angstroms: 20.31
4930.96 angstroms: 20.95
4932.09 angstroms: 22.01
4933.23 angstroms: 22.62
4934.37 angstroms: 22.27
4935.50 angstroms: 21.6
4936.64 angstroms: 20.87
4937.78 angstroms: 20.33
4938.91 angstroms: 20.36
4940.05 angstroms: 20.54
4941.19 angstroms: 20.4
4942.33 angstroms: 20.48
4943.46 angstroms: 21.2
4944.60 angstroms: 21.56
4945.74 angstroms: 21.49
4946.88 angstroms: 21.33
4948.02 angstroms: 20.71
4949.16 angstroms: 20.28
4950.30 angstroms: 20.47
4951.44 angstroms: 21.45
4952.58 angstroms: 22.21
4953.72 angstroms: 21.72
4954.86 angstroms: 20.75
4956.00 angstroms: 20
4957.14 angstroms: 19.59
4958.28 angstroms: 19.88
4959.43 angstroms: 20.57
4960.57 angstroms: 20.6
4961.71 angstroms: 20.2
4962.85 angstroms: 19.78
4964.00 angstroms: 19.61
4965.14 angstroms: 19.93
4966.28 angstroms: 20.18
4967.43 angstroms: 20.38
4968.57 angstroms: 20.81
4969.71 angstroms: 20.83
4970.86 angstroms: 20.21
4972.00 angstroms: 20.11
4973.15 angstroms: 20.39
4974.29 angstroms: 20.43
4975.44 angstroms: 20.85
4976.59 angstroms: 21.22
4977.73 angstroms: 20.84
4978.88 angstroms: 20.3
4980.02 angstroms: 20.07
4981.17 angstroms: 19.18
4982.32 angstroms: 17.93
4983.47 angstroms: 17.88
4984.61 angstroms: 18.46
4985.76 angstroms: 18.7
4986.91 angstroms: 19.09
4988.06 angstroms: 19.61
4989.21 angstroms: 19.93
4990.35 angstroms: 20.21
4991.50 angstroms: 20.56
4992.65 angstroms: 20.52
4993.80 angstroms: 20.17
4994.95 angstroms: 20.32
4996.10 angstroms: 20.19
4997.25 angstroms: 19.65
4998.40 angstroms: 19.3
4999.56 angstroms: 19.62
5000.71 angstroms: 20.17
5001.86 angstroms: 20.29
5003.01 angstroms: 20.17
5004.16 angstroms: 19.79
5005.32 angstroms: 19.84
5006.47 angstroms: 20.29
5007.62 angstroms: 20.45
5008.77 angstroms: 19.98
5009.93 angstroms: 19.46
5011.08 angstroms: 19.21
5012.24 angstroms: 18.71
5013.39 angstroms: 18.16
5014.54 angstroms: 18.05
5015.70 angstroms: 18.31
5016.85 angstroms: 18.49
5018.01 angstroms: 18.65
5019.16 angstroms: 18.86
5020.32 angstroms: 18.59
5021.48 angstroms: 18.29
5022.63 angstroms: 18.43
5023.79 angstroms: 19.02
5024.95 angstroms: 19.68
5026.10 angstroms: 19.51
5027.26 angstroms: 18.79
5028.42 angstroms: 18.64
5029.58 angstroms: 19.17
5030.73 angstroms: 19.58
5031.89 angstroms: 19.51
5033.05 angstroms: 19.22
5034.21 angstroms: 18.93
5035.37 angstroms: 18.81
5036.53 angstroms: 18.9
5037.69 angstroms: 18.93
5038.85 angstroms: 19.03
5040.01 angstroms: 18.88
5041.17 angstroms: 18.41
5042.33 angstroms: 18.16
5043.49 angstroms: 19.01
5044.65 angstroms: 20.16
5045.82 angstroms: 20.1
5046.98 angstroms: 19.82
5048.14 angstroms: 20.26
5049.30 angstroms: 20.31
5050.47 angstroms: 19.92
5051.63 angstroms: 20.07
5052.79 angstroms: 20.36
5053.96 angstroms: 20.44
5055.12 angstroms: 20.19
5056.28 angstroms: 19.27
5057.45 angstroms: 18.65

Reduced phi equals 0.0515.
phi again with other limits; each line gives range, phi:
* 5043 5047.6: 0.0505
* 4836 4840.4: 0.0504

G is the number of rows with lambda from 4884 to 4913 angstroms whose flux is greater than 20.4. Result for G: 15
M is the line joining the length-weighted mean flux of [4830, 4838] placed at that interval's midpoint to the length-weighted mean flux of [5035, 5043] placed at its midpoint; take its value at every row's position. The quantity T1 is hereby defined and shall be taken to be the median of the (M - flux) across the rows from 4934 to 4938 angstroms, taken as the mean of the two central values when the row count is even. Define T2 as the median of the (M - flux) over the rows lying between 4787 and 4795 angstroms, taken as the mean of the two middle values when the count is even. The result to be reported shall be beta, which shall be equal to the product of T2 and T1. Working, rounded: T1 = -2.1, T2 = -0.5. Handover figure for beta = 1.0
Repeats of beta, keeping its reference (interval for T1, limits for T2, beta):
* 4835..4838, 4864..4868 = -0.3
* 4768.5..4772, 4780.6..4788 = -0.3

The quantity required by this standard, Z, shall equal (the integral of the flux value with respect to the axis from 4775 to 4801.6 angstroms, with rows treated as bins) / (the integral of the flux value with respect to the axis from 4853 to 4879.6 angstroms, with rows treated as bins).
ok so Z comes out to 1.13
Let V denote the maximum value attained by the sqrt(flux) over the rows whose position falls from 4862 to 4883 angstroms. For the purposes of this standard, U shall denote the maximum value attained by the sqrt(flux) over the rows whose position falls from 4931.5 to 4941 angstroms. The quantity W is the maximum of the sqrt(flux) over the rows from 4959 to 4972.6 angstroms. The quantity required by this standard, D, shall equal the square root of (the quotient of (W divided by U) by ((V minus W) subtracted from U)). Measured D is 0.444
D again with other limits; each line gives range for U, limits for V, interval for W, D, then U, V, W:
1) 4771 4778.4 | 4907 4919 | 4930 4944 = 0.462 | 4.63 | 4.57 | 4.76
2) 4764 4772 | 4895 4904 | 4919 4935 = 0.478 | 4.54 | 4.72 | 4.76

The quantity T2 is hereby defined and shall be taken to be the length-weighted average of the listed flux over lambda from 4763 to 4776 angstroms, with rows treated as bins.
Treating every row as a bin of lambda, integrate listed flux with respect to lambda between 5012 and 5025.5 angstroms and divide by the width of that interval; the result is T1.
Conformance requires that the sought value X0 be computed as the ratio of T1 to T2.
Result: 0.94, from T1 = 18.6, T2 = 19.7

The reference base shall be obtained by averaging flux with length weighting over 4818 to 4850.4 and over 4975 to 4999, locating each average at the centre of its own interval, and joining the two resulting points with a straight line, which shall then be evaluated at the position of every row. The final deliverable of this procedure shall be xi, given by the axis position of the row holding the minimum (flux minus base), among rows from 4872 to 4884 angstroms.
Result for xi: 4873.39 angstroms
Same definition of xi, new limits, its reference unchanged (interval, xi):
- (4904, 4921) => 4918.49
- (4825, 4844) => 4829.83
